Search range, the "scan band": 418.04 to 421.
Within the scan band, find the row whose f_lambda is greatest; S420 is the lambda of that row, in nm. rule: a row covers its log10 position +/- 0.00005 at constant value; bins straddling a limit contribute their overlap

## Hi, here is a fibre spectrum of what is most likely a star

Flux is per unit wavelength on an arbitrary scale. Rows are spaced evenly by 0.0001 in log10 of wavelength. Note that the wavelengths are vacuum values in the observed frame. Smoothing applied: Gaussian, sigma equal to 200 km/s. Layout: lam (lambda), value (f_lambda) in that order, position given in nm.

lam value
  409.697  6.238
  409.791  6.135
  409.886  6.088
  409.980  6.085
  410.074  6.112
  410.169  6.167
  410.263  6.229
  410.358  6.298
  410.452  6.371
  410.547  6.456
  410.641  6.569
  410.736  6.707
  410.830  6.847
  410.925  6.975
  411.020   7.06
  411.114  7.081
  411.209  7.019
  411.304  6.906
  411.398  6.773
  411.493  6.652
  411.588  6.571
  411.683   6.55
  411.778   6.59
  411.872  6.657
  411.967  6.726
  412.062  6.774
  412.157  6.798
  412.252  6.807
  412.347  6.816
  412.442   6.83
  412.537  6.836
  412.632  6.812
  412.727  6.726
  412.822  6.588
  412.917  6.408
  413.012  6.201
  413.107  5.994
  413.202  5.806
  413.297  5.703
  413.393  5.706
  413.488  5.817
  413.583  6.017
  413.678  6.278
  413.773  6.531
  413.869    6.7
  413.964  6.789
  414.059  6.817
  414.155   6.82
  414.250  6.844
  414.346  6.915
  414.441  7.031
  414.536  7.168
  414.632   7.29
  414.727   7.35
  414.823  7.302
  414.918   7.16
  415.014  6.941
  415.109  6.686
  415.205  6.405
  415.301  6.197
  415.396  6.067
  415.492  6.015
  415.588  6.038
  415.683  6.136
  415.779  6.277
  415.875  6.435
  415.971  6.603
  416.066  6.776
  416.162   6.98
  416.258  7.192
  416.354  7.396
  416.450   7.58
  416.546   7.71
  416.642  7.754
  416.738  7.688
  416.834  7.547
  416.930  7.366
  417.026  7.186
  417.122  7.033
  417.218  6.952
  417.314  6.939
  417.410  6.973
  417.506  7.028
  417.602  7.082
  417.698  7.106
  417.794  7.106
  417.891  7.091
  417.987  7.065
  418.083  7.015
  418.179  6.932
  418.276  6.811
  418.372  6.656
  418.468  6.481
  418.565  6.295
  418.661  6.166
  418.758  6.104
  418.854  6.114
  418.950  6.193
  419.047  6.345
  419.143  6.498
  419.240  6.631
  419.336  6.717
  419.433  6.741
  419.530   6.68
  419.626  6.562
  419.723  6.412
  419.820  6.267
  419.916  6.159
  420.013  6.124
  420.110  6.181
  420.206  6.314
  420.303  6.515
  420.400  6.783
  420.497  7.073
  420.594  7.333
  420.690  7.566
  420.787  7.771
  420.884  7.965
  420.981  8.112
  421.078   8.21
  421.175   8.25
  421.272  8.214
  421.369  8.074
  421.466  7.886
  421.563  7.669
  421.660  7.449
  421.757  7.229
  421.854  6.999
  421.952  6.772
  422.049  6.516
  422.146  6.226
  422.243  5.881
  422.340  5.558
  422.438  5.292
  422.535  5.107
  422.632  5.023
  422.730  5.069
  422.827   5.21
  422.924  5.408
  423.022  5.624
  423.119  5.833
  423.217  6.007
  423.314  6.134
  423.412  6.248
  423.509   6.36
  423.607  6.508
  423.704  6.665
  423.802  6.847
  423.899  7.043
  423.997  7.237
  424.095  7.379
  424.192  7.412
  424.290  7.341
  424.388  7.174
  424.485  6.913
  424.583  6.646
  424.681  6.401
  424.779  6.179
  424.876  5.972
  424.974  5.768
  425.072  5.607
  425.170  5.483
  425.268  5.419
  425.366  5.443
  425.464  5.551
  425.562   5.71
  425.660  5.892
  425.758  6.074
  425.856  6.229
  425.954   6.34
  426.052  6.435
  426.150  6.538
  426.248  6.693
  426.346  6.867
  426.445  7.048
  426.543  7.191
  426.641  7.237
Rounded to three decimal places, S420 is 420.981 nm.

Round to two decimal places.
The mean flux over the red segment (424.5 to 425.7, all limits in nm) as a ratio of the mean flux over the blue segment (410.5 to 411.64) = 0.86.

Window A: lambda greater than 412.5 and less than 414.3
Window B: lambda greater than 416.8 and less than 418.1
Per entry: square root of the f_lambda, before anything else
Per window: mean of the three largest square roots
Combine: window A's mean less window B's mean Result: -0.10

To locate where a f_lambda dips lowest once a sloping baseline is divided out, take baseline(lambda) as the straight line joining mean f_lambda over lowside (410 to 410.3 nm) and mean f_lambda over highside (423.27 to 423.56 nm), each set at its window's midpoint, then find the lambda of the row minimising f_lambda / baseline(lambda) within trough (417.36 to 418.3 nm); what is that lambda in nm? 418.276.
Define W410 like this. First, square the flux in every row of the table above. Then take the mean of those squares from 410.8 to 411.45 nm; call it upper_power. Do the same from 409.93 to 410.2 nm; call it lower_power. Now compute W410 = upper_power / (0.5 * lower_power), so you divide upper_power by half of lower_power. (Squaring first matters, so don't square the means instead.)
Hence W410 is 2.6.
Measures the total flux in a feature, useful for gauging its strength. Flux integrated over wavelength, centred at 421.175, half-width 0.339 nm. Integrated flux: 5.5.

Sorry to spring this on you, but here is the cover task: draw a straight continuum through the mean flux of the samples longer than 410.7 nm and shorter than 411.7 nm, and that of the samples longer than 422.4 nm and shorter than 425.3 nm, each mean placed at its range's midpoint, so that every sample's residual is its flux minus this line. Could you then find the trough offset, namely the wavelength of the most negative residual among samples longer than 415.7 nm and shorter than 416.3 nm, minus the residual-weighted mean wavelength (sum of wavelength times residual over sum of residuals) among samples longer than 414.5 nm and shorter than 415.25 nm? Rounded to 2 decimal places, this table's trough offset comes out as 1.05 nm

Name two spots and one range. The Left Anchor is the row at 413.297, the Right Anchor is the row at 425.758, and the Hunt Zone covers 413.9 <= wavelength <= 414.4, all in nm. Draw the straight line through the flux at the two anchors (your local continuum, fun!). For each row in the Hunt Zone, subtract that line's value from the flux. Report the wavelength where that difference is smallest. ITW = 413.964 nm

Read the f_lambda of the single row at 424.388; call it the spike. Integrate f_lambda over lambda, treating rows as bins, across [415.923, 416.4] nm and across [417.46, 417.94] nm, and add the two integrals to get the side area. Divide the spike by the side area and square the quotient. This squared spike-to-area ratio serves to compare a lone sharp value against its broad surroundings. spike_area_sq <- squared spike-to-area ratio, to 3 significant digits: 1.13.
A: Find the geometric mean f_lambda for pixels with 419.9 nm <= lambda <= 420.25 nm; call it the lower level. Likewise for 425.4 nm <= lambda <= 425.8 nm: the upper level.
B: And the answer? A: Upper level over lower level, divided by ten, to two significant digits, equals 0.094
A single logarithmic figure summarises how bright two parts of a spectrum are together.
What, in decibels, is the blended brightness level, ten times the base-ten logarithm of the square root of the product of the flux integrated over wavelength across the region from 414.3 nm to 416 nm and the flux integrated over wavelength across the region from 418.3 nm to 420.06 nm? 10.5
